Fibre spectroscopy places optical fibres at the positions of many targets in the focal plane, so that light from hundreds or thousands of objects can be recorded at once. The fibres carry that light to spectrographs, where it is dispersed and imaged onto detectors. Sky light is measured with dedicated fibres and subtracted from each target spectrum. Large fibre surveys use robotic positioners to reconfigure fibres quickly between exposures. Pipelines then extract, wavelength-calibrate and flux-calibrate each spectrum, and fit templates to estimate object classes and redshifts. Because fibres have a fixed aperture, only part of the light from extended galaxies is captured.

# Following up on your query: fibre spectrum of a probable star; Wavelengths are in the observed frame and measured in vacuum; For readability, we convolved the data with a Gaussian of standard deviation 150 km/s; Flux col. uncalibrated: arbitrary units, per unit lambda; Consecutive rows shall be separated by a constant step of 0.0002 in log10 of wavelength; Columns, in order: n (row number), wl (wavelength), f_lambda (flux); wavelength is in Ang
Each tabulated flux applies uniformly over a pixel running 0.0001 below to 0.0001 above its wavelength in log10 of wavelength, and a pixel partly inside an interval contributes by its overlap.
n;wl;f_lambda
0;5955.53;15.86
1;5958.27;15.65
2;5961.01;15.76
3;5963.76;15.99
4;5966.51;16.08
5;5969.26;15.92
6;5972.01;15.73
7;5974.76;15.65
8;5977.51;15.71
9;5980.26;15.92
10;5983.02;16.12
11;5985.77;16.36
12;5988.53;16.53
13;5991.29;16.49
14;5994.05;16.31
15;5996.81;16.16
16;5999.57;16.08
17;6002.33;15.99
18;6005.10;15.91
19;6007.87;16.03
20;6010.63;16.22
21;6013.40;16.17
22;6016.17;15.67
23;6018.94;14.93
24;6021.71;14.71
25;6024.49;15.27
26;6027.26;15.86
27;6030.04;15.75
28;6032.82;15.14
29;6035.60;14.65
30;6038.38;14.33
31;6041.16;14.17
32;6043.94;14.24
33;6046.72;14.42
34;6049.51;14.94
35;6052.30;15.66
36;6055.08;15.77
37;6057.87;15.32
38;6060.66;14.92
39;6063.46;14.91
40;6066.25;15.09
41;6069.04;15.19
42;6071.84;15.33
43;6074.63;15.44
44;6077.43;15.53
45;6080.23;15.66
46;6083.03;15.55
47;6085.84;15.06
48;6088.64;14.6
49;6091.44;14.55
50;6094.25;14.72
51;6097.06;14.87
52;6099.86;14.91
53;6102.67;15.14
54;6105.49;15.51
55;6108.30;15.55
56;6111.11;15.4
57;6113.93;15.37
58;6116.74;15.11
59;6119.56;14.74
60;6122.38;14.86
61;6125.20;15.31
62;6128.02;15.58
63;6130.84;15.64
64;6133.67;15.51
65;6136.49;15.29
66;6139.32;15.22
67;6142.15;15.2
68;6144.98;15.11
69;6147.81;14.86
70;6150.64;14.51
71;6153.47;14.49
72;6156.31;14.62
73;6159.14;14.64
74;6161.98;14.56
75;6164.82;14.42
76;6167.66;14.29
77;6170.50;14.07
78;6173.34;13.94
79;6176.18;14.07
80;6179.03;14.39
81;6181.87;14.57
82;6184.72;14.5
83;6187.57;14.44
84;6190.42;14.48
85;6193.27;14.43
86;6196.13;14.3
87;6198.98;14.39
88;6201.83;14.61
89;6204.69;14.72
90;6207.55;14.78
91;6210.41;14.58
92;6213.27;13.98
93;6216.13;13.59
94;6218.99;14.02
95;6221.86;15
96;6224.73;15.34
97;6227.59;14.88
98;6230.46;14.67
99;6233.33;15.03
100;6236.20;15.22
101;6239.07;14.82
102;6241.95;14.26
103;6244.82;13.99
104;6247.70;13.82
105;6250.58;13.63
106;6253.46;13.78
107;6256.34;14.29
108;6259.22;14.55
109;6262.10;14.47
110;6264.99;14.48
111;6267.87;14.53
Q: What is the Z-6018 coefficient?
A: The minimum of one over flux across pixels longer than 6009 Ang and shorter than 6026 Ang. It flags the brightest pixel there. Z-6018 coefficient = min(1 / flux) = 0.062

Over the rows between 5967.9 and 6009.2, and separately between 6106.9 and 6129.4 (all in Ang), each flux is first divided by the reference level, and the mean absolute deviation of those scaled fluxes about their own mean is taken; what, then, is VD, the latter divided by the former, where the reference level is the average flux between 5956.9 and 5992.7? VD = 1.2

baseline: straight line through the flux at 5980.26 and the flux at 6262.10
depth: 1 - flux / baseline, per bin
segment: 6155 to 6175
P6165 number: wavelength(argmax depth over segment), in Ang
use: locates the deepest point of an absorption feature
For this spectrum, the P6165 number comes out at 6173.34 Ang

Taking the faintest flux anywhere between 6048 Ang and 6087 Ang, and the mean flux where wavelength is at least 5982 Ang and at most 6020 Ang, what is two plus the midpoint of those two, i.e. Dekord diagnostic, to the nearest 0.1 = 17.5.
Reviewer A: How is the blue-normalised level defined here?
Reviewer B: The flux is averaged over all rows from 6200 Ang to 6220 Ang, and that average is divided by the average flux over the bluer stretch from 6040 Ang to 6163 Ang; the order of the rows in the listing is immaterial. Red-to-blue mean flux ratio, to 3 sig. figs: 0.951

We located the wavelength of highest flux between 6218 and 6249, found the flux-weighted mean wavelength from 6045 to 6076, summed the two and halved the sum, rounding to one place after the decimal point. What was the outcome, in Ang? 6142.7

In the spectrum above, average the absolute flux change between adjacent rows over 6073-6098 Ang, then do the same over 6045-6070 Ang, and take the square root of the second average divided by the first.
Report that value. 1.2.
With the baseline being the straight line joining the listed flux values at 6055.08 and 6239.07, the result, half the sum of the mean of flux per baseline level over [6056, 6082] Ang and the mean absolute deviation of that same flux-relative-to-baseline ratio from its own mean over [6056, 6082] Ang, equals 0.494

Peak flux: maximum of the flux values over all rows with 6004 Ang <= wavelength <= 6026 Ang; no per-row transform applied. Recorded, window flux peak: 16.22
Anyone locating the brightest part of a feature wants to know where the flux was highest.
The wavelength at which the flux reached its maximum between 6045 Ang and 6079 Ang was 6055.08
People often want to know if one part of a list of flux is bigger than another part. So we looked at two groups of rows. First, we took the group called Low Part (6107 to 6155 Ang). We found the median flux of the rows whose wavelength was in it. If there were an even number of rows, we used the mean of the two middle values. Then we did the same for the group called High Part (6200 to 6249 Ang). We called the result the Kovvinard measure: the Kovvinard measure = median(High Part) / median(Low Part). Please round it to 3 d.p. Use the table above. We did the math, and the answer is 0.964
